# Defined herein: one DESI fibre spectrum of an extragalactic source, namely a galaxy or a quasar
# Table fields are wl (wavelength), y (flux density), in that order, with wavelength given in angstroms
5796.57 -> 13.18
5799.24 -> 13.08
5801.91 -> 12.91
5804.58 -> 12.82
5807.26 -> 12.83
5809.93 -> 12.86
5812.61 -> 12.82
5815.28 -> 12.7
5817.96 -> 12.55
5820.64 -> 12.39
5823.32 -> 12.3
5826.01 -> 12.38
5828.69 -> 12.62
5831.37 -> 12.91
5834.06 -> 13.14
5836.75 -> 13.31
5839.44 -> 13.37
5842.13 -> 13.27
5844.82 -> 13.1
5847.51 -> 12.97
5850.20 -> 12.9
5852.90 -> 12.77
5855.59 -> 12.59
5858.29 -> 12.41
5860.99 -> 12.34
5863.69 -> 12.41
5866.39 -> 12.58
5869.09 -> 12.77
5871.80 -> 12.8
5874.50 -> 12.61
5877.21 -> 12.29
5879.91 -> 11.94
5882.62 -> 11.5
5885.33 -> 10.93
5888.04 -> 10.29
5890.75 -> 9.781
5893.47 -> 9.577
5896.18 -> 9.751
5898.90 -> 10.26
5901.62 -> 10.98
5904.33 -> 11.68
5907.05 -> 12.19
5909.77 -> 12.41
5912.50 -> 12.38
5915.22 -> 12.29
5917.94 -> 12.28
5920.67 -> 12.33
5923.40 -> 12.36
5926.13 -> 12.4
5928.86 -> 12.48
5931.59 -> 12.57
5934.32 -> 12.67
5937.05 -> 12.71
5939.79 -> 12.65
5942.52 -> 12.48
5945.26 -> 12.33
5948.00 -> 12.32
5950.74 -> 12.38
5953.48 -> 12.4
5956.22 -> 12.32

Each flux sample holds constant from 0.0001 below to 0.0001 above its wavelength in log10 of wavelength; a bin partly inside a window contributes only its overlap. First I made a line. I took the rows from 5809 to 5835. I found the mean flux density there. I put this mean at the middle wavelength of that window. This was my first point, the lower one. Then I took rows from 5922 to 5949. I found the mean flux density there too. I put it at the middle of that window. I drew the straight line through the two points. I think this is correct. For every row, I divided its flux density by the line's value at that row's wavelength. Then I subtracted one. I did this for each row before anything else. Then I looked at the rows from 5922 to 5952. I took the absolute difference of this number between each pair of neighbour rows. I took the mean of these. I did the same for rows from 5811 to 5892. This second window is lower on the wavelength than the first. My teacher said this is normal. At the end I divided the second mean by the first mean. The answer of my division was 2.6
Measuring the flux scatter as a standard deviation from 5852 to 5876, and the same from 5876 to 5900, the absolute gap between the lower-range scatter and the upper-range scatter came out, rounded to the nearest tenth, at 0.8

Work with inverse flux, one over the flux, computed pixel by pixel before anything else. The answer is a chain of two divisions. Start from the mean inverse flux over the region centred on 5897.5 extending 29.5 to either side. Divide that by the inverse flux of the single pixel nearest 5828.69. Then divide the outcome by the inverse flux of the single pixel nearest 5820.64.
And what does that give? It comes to 13.6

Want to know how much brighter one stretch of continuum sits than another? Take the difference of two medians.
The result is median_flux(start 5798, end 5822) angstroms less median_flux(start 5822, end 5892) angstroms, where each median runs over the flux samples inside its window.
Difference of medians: 0.2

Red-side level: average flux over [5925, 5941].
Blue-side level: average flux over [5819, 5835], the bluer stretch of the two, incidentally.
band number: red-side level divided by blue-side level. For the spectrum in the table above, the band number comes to 1.00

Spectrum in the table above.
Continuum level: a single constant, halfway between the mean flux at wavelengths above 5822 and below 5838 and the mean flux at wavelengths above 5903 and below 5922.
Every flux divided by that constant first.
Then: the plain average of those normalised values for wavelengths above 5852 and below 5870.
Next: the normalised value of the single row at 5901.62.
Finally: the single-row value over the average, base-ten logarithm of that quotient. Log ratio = -0.058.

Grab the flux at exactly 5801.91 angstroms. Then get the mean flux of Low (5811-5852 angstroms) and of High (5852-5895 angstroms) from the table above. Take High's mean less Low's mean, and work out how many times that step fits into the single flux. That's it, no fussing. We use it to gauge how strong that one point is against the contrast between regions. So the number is -13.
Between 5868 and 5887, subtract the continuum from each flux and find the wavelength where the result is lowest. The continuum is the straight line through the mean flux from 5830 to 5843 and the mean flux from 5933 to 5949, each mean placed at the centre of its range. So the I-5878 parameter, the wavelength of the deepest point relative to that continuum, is 5885.33 angstroms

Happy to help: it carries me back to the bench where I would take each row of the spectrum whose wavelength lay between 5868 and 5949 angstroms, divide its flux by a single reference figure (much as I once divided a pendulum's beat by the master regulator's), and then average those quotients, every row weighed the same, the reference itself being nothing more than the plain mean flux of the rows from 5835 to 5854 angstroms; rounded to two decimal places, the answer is 0.91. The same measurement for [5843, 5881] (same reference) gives 0.96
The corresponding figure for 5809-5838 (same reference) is 0.97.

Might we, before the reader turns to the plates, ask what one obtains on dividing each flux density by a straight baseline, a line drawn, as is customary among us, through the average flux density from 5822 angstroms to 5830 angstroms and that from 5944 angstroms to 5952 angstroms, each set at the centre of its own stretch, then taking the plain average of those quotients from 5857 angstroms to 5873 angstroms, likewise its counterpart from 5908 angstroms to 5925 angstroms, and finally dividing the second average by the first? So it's 0.99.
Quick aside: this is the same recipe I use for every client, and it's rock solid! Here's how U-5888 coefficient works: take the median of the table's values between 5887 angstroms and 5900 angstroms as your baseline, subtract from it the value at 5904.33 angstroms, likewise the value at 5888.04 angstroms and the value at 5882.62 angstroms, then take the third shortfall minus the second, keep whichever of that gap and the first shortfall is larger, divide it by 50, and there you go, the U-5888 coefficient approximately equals -0.024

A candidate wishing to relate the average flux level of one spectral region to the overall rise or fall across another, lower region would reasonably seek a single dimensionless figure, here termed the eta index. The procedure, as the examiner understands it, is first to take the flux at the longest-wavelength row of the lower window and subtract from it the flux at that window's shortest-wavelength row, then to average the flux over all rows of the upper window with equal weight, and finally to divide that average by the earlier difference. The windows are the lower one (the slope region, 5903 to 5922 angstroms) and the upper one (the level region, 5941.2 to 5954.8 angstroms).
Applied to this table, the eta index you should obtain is 19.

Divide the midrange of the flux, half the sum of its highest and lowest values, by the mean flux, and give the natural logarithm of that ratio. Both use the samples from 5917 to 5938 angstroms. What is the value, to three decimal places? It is 0.002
